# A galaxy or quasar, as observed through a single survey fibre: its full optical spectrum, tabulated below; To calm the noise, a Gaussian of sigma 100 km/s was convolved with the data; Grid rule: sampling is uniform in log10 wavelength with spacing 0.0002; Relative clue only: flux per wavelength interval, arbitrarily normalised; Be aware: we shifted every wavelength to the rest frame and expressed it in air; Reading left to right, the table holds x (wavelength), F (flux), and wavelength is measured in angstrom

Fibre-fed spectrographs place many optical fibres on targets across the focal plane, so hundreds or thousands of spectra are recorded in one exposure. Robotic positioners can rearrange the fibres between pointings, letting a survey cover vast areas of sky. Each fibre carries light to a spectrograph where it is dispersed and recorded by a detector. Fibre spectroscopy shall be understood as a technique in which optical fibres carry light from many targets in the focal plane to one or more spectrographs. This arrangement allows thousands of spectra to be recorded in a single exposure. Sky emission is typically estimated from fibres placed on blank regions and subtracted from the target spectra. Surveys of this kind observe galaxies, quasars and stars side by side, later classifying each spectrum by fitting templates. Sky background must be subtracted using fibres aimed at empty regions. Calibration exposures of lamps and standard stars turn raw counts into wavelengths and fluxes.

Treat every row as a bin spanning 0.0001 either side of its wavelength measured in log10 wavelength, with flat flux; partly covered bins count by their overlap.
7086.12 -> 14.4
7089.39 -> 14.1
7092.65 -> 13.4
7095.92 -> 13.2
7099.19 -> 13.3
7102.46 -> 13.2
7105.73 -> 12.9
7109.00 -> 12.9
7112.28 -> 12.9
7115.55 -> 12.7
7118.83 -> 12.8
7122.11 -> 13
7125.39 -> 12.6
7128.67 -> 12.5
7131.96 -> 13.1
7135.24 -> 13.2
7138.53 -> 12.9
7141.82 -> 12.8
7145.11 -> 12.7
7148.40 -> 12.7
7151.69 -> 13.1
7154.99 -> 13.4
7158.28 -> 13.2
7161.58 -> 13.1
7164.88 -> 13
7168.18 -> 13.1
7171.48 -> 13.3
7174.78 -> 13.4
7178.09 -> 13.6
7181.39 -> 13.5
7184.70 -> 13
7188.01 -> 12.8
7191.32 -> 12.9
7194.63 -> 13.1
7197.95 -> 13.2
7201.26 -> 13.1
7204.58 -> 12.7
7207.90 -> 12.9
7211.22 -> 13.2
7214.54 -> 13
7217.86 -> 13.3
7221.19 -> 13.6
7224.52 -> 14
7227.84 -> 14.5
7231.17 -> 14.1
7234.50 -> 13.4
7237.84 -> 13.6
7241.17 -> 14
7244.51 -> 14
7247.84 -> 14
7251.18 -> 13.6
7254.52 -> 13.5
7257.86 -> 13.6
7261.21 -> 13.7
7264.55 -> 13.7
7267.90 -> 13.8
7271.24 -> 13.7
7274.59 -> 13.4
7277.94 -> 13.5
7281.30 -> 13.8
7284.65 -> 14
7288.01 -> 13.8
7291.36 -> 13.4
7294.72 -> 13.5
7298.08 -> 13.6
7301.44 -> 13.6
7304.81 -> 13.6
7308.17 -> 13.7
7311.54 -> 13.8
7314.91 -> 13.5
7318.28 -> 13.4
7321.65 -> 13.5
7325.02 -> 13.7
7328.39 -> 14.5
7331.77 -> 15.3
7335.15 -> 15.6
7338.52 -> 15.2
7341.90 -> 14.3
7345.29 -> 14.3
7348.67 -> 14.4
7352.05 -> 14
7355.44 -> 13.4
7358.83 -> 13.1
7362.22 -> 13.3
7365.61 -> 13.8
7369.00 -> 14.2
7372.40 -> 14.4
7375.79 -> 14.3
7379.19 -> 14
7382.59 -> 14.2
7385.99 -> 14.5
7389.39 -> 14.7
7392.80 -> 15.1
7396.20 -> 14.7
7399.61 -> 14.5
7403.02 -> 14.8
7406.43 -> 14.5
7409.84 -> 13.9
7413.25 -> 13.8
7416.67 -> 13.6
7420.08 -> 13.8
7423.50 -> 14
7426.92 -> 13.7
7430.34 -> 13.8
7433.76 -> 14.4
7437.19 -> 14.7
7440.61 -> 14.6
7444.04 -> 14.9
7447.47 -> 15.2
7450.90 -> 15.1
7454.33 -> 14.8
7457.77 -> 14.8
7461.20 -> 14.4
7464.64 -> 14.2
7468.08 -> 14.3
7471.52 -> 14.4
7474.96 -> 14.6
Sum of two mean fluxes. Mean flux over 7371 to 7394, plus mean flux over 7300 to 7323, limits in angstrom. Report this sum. 28.0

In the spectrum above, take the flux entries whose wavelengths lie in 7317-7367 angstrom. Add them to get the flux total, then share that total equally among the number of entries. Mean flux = 14.1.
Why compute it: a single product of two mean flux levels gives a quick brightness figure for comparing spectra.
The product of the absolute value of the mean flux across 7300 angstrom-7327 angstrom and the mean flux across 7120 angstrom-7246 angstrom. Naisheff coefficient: 180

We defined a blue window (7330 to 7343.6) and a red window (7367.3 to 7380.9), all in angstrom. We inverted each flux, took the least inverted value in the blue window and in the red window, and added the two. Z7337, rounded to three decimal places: 0.134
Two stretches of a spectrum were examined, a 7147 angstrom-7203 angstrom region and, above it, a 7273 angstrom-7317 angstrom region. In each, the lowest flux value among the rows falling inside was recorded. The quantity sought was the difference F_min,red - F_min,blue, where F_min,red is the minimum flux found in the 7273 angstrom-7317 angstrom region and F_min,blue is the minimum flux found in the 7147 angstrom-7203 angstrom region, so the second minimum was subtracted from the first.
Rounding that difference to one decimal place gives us 0.7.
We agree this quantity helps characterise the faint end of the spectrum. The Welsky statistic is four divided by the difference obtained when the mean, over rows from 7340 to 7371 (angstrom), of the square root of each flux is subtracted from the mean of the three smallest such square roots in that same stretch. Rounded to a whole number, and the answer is -49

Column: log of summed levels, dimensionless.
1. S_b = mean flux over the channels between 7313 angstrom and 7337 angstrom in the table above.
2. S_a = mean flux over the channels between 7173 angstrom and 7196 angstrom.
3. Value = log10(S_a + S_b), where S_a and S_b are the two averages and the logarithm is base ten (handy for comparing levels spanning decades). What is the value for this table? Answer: 1.438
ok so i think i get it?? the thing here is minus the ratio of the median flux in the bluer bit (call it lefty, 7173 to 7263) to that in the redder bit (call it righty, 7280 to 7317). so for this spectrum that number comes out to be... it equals -0.99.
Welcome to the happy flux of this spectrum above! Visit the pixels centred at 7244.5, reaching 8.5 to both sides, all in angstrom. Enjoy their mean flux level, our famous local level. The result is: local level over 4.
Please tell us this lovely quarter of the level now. 3.5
